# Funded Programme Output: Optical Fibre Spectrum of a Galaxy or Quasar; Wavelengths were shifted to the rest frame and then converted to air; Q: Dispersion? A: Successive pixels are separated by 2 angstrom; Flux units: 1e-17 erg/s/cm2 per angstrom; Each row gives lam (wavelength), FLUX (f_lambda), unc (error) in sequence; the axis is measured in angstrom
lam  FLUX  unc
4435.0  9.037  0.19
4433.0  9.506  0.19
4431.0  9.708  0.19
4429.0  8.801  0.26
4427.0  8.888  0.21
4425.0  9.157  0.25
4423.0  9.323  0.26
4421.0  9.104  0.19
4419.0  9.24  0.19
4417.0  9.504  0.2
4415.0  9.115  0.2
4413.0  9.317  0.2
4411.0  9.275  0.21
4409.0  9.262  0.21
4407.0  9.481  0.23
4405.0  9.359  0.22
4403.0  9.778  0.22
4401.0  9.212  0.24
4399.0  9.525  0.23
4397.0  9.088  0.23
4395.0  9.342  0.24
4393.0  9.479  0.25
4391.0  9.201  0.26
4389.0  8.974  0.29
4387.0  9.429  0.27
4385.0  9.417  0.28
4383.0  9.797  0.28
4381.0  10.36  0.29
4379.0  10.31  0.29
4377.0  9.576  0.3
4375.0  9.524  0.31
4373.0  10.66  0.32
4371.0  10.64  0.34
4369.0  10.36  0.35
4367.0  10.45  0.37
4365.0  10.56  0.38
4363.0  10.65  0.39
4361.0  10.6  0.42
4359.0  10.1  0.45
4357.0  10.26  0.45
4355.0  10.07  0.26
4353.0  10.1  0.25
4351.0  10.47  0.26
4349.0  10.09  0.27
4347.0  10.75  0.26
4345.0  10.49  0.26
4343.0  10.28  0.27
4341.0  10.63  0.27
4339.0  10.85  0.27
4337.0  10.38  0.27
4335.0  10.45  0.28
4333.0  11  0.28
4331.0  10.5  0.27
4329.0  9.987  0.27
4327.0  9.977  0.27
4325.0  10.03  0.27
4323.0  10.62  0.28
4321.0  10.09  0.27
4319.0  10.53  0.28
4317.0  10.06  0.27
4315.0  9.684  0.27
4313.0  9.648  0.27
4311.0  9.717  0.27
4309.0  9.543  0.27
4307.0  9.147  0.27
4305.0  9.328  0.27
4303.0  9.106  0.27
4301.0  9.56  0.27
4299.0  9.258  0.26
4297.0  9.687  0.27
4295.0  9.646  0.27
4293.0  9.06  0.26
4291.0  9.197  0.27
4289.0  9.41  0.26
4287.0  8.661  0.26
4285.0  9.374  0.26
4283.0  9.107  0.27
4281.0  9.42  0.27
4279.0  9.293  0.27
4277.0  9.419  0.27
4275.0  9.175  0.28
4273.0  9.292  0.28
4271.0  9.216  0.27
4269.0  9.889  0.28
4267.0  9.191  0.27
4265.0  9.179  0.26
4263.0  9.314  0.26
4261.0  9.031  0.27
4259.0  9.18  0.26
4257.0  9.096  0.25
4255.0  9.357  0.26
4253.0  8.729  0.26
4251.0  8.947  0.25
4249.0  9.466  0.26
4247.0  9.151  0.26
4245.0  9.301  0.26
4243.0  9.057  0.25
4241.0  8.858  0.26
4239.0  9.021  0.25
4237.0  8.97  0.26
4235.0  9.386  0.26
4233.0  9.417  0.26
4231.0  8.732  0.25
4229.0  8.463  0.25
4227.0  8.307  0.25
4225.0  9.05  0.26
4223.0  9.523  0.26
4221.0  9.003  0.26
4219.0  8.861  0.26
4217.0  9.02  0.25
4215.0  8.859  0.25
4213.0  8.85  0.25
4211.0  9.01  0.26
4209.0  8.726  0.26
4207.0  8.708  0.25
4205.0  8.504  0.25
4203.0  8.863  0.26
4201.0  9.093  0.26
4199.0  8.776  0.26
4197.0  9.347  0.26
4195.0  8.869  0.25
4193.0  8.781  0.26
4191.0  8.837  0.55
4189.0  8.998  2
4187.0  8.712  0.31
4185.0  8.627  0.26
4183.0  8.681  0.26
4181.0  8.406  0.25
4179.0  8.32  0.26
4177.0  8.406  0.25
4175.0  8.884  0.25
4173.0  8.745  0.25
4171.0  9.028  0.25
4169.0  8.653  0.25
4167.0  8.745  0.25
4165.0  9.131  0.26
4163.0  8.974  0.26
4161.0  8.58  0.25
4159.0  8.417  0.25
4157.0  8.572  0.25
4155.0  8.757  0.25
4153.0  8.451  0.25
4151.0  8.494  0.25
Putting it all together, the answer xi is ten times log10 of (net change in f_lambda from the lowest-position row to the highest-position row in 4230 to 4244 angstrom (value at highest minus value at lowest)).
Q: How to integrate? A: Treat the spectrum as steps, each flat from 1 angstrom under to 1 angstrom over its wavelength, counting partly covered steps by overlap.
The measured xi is -5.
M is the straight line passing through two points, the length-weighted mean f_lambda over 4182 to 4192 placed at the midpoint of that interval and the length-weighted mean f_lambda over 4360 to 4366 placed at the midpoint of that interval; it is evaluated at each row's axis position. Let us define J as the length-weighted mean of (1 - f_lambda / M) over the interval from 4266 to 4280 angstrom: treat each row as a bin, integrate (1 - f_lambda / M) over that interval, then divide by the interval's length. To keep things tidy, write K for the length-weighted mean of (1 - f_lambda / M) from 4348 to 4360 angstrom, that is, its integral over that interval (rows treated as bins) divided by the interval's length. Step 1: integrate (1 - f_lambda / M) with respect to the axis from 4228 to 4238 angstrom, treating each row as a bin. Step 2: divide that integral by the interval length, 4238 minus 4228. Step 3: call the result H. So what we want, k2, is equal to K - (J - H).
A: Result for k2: 0.03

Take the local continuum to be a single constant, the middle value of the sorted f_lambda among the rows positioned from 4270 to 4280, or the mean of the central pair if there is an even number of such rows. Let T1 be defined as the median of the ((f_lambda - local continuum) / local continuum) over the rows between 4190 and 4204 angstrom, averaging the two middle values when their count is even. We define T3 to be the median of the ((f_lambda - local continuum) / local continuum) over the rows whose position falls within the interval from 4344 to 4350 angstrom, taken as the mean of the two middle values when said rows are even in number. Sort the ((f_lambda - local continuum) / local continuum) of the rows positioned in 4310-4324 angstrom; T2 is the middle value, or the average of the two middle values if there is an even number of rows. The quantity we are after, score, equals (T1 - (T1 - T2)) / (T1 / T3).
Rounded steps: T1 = -0.05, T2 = 0.08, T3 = 0.129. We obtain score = -0.23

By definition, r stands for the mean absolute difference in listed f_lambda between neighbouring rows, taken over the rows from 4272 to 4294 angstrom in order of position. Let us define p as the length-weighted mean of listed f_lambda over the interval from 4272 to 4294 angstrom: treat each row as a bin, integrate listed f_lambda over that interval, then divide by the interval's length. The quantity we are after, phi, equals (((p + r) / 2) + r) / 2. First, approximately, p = 9.2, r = 0.30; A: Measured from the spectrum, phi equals 2.53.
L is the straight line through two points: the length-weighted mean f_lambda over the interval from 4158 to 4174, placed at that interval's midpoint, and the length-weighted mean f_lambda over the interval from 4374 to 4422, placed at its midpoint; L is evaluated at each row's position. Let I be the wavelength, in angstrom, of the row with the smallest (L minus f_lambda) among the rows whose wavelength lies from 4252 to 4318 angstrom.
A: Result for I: 4317.0 angstrom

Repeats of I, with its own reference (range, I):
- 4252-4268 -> 4255.0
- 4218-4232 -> 4223.0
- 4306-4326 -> 4323.0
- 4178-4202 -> 4197.0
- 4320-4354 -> 4333.0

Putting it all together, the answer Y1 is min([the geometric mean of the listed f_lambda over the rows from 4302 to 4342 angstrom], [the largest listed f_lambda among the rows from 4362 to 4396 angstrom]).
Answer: 10.0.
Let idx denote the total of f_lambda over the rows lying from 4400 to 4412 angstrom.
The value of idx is 56.4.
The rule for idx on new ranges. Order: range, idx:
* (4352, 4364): 61.8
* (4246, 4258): 54.7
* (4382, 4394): 56.3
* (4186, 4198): 53.5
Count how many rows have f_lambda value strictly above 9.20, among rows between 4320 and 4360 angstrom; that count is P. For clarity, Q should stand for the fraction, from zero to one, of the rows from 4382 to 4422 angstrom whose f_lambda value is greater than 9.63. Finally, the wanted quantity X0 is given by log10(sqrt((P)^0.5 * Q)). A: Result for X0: -0.17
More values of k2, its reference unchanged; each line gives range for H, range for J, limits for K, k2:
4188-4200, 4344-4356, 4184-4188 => -0.01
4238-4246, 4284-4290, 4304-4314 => 0.02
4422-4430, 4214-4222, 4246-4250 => 0.19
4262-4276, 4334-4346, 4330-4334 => 0.00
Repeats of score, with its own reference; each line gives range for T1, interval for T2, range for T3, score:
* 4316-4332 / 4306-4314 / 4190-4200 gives -0.02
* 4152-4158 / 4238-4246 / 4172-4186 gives -0.03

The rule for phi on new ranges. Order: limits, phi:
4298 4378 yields 2.76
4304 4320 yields 2.61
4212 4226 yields 2.44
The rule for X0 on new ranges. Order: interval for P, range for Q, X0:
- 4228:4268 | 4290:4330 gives 0.08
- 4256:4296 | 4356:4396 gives 0.14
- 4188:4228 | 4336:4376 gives 0.06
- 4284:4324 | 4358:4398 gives 0.16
